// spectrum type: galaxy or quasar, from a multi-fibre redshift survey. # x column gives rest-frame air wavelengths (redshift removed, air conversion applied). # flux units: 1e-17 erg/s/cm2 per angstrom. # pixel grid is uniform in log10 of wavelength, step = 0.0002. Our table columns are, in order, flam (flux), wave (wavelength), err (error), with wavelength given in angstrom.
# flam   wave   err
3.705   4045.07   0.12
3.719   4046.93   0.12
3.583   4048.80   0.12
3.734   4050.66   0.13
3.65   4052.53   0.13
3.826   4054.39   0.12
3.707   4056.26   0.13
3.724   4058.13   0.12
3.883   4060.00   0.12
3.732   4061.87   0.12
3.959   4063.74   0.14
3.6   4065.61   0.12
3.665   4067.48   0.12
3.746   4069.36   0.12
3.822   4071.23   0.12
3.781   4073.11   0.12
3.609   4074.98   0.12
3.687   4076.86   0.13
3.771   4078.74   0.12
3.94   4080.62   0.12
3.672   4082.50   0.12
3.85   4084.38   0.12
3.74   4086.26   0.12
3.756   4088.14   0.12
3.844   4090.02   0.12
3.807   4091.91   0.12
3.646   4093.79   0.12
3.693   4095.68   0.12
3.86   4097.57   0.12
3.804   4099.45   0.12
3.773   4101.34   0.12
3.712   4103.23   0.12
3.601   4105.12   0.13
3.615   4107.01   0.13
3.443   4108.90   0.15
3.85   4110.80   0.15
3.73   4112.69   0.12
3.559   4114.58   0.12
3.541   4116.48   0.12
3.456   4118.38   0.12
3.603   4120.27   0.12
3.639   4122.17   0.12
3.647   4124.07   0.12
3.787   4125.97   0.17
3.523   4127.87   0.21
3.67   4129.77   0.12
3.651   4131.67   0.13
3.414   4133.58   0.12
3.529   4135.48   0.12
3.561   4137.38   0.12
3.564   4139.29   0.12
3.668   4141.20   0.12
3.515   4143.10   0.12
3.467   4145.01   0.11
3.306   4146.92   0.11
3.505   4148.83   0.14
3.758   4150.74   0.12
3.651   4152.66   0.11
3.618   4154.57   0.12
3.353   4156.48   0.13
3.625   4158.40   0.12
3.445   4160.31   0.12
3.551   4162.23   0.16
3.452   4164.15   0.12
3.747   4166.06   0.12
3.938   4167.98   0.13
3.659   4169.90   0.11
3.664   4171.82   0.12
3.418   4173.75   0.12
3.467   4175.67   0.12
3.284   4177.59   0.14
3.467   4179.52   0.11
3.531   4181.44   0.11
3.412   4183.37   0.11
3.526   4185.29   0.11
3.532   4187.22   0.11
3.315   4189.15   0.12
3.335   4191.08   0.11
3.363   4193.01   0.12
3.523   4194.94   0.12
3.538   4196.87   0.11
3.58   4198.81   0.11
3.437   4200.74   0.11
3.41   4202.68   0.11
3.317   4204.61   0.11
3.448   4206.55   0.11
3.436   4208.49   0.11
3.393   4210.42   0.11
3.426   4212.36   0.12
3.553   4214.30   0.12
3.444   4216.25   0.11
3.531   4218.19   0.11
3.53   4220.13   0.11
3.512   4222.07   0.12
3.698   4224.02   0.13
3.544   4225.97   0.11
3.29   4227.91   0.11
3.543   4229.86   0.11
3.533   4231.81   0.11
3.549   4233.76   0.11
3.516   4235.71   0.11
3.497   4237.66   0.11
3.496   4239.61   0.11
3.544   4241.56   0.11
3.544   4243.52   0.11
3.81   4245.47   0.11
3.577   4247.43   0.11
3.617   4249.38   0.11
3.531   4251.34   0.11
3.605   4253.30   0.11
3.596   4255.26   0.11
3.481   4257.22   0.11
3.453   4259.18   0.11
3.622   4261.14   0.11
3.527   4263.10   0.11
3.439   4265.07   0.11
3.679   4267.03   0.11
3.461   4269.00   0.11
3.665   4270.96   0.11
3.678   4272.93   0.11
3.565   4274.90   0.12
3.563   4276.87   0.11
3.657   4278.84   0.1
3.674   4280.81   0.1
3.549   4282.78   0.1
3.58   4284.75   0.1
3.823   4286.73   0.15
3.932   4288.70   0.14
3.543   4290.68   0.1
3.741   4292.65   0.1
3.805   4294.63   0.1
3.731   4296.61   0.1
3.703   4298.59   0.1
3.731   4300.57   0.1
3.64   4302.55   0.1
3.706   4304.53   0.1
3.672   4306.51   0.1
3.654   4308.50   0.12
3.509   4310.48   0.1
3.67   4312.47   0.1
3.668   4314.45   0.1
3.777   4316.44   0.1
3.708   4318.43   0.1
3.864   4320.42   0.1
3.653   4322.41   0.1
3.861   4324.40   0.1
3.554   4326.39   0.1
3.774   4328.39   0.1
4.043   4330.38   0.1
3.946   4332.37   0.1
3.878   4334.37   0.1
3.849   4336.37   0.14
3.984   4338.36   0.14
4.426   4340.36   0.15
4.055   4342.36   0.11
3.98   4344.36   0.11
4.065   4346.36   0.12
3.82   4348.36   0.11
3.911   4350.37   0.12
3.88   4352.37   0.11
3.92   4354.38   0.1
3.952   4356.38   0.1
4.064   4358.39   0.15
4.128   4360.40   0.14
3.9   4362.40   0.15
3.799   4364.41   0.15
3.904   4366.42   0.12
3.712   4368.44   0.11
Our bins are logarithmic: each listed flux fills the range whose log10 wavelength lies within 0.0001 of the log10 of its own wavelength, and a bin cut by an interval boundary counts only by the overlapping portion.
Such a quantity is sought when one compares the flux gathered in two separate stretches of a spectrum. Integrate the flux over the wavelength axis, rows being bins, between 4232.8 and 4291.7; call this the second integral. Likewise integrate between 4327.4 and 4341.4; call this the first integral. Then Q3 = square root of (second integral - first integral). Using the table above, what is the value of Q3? 12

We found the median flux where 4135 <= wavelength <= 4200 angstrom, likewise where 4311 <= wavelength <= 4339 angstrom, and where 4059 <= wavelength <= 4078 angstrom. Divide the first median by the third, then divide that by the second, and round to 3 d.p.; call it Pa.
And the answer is 0.247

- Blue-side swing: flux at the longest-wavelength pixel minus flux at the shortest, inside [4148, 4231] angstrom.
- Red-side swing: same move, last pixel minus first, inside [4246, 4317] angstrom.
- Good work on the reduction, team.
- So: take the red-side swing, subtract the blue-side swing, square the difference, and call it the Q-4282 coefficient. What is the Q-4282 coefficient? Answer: 0.026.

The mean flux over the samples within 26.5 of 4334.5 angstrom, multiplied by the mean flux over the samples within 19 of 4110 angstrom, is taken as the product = 14.20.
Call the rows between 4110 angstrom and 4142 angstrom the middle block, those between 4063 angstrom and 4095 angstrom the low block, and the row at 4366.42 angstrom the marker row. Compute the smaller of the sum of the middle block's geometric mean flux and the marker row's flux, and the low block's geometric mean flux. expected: 3.76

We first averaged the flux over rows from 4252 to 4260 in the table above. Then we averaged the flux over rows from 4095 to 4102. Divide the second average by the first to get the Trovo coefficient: 1.07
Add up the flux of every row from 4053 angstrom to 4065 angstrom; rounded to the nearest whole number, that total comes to 23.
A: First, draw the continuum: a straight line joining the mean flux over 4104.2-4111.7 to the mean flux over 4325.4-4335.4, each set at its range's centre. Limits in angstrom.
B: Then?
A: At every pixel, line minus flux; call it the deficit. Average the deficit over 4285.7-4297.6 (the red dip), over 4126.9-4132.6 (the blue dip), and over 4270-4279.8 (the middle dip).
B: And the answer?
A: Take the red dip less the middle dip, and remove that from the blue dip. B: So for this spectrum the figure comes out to 0.15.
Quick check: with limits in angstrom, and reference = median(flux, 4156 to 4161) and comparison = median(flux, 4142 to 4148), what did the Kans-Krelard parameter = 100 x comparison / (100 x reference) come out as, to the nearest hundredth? 1.01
